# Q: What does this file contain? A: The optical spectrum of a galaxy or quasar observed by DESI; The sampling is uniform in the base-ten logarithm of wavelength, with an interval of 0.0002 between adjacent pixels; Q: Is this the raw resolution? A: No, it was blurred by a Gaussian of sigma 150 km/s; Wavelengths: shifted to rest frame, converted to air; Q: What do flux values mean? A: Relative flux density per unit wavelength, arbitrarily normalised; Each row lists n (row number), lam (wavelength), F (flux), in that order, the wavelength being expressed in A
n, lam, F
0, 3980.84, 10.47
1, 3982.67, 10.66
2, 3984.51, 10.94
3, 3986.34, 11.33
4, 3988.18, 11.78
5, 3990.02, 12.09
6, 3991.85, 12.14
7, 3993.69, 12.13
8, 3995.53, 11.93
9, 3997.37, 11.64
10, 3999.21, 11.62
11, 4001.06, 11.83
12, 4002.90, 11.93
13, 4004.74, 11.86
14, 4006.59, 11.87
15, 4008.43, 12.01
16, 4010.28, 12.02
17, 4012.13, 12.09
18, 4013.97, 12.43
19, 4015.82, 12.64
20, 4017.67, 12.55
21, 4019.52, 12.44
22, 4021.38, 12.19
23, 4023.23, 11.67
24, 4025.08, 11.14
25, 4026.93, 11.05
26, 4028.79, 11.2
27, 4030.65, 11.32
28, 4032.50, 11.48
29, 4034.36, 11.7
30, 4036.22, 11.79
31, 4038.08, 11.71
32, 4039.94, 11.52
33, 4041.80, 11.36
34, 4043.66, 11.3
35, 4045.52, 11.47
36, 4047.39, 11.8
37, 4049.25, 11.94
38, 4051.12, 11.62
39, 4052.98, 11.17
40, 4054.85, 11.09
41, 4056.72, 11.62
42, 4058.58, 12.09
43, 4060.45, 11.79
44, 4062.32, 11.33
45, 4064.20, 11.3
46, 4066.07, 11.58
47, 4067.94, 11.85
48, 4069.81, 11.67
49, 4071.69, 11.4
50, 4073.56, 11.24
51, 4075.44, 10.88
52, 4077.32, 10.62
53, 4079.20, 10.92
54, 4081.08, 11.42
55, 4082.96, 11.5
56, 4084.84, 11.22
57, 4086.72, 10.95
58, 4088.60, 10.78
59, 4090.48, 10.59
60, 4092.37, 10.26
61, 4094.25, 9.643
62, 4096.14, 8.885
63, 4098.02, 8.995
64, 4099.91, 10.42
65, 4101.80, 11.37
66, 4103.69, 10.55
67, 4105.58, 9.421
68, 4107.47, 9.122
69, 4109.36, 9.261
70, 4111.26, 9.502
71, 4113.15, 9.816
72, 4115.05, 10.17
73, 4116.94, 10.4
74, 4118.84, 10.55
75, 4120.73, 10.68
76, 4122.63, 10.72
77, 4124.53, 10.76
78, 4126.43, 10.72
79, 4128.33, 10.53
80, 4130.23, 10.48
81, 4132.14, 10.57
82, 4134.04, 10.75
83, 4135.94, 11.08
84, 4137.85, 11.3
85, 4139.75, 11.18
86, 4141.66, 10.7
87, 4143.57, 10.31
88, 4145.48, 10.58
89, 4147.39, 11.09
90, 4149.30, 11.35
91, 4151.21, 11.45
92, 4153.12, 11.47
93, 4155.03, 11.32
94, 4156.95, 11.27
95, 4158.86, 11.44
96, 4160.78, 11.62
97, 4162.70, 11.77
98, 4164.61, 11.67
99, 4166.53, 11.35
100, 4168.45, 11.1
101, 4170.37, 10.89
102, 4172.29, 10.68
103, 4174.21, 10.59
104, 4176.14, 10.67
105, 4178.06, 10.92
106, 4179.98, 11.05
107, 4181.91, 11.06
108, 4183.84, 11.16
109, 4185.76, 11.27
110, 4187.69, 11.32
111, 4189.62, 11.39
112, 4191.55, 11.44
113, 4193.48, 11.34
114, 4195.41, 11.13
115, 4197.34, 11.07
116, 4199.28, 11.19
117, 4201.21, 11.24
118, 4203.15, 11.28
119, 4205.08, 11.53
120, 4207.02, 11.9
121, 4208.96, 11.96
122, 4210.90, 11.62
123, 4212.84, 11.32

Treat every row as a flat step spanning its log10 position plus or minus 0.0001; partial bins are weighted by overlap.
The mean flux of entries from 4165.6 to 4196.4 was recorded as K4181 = 11.1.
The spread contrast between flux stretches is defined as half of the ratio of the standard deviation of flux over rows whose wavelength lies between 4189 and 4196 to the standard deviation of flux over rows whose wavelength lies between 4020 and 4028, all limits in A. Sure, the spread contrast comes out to 0.1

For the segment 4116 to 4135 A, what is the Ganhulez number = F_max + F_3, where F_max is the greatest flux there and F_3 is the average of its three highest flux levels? 21.5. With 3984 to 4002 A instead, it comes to 24.3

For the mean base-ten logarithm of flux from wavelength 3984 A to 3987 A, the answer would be 1.05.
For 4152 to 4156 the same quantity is 1.06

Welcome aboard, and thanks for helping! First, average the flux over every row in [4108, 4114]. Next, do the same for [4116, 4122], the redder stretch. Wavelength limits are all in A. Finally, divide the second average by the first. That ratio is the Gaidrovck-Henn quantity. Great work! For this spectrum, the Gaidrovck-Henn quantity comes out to 1.11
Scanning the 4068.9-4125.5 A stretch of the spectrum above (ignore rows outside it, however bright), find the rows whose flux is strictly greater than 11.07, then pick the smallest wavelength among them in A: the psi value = 4069.81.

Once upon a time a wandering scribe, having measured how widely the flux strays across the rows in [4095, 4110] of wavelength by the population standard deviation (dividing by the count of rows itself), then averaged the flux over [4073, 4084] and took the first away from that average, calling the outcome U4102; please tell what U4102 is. 10.2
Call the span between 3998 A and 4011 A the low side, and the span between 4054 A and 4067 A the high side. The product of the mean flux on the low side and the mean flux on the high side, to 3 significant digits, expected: 137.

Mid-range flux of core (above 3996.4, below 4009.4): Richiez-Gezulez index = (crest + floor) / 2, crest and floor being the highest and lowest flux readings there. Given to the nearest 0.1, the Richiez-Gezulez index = 11.8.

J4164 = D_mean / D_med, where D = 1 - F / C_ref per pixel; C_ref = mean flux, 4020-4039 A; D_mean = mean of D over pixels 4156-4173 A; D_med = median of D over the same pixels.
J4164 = 1.2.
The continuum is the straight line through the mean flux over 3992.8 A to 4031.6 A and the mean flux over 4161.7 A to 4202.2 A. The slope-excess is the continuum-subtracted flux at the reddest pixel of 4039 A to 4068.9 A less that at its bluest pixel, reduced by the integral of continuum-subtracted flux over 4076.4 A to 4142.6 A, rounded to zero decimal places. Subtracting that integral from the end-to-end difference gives 68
